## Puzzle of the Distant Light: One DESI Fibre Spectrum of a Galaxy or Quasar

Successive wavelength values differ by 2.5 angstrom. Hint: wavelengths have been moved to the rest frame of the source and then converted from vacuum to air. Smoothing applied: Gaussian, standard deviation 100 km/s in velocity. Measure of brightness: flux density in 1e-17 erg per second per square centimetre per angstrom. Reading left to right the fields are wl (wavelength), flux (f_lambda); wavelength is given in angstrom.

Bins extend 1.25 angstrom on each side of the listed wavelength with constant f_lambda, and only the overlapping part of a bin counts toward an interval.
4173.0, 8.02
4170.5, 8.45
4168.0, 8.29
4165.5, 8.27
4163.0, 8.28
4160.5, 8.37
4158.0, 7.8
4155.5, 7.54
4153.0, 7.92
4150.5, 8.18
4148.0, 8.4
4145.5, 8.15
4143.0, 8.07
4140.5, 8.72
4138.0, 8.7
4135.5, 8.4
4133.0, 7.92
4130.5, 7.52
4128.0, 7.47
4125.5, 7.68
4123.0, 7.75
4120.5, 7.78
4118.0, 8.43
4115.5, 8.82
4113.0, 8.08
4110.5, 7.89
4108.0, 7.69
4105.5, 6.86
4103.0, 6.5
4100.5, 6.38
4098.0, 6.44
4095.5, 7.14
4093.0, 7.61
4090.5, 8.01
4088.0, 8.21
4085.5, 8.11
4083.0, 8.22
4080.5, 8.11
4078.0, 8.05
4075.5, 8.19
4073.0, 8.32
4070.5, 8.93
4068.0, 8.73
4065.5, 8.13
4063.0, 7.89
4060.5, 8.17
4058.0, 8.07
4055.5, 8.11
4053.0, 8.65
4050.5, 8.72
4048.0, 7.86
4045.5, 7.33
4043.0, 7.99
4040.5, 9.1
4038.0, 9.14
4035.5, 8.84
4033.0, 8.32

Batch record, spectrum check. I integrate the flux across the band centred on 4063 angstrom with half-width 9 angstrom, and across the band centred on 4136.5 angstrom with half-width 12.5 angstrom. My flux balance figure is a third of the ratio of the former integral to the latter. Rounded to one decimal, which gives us 0.2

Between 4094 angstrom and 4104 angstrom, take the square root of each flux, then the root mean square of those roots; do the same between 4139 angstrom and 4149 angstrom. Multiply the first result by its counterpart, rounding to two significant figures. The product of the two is 7.4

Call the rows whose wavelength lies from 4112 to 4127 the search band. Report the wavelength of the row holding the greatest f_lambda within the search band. 4115.5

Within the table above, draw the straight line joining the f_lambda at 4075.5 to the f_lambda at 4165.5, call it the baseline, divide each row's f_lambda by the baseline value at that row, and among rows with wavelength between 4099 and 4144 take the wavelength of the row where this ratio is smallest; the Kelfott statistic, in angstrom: 4100.5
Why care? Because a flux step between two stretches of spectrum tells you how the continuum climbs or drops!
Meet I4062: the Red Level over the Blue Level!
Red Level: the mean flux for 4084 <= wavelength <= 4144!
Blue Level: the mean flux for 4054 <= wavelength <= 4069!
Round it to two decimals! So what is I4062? 0.95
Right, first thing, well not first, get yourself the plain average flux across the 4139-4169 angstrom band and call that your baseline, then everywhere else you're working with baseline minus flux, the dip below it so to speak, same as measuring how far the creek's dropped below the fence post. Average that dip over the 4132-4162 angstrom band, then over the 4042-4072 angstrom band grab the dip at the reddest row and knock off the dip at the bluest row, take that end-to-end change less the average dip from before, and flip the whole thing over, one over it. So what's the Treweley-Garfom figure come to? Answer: -1.1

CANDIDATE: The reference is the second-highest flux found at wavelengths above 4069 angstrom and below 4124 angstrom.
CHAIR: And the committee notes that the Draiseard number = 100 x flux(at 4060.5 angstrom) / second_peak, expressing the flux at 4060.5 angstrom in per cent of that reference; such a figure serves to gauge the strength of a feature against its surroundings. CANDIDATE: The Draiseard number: 93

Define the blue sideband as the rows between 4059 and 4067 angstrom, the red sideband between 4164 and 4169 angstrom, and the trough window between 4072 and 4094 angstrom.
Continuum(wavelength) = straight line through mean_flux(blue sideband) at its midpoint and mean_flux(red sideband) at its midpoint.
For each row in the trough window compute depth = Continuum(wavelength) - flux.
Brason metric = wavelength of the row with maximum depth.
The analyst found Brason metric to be 4093.0 angstrom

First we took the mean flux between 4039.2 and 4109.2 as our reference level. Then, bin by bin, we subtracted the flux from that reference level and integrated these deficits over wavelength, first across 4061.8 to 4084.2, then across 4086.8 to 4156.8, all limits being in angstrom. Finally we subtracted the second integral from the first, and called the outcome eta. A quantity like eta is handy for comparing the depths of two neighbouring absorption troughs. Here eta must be -17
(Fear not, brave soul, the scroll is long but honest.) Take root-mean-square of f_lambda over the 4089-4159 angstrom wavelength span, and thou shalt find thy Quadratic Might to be 7.81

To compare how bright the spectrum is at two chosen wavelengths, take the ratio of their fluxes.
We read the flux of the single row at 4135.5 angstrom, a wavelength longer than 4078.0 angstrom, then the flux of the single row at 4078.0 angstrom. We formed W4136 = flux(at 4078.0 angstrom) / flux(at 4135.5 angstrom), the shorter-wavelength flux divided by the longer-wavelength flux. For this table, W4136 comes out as 0.96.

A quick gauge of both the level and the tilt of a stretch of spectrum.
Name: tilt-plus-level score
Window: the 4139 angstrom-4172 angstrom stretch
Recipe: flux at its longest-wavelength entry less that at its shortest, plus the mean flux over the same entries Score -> 7.92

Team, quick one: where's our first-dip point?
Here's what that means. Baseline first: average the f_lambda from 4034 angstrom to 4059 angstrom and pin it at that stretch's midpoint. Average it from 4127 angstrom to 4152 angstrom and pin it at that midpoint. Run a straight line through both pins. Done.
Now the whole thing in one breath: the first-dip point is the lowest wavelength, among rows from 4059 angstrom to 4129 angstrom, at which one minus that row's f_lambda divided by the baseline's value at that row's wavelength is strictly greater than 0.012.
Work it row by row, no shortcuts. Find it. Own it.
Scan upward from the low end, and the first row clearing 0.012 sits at 4060.5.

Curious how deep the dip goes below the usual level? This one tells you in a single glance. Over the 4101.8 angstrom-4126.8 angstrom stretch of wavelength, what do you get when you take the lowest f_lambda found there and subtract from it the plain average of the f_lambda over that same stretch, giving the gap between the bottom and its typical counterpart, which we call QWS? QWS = -1.2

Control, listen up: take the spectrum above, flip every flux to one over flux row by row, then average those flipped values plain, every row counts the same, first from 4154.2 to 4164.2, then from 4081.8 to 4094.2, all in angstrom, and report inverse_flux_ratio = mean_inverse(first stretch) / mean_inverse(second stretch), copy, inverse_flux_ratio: 1.01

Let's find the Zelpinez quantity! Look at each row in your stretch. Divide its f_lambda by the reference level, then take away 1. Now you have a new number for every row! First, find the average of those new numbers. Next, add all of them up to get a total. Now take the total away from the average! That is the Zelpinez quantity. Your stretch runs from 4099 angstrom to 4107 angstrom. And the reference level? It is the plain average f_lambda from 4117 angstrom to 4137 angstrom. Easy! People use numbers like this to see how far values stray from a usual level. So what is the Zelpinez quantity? 0.33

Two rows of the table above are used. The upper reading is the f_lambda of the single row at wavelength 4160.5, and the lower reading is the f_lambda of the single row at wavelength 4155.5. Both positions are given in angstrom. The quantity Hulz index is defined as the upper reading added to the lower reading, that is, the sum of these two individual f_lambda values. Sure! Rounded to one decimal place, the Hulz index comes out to 15.9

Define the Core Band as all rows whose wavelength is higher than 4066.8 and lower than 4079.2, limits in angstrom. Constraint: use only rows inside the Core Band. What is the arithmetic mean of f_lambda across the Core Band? 8.44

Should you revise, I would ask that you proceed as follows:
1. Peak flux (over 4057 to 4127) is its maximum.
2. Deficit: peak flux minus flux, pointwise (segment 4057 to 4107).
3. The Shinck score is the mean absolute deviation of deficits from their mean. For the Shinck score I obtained 0.59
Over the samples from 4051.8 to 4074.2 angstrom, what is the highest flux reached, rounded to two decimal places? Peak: 8.93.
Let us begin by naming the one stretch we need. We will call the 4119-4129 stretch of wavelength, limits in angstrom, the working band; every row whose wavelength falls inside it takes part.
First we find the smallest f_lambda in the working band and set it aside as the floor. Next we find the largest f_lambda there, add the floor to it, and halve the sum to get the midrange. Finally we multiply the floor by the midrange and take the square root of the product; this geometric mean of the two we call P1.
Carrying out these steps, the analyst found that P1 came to 7.5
